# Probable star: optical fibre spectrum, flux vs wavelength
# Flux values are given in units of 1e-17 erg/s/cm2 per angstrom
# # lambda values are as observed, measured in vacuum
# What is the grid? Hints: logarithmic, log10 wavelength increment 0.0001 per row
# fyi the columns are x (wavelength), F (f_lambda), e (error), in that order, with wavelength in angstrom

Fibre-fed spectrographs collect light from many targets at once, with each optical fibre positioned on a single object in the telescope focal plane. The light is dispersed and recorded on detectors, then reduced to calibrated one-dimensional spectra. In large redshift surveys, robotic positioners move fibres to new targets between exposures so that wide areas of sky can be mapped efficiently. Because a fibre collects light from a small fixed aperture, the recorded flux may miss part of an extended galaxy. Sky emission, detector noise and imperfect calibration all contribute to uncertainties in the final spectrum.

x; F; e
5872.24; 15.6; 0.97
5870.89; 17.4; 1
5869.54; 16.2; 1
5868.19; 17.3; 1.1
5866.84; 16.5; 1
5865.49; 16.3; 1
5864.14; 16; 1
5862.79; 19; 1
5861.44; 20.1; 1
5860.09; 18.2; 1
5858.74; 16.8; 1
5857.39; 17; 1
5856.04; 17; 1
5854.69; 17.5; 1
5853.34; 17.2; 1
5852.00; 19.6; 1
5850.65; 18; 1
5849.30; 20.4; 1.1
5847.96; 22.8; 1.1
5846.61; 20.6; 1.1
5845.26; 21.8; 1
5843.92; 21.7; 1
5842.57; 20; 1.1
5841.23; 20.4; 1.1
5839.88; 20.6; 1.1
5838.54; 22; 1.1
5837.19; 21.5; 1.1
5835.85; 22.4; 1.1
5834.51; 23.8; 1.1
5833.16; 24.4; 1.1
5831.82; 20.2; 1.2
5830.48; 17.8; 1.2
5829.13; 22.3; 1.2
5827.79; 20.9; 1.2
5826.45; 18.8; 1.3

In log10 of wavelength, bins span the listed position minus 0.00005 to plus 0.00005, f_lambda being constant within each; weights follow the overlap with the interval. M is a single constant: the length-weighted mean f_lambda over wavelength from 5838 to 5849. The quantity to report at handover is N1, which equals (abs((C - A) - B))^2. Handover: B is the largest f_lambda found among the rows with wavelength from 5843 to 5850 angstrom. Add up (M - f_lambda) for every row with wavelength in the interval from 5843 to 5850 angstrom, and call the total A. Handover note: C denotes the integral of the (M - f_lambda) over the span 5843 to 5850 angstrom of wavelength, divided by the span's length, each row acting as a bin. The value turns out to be 472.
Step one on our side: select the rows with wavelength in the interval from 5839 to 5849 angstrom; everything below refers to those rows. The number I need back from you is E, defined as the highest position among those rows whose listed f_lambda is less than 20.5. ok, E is 5842.57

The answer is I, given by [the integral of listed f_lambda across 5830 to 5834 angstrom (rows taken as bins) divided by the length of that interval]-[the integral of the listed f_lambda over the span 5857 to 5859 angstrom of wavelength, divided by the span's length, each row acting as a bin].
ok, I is 4.2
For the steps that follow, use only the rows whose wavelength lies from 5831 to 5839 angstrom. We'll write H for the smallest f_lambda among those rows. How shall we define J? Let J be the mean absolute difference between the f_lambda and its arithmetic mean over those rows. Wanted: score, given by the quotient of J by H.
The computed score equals 0.057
